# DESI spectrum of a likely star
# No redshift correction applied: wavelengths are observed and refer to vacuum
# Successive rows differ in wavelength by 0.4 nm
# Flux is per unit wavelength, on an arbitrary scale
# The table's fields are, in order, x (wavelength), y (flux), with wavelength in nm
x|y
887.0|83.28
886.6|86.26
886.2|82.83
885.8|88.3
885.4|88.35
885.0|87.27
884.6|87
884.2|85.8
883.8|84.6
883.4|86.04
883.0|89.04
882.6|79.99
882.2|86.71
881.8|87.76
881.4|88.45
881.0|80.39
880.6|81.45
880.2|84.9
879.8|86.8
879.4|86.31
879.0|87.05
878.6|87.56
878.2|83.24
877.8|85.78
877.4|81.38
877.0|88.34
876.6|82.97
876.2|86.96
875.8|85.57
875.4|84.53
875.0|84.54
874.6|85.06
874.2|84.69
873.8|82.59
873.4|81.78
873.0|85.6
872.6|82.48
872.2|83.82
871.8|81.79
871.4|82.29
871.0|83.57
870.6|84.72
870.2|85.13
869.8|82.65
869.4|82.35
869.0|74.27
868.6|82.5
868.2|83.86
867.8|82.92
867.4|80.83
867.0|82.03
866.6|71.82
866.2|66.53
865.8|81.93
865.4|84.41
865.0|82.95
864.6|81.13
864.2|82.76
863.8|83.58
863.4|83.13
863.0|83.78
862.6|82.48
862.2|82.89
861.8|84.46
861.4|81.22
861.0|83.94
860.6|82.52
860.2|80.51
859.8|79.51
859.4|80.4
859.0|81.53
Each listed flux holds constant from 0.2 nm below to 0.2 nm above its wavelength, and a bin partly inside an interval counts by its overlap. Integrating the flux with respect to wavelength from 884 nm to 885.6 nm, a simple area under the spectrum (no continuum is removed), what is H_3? 139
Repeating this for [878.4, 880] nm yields 139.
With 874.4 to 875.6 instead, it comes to 102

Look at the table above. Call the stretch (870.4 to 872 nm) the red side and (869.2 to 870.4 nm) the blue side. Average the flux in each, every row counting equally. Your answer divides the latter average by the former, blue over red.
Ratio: 1.00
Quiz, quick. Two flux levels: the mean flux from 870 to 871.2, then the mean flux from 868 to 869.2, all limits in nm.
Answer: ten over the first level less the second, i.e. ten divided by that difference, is 2.3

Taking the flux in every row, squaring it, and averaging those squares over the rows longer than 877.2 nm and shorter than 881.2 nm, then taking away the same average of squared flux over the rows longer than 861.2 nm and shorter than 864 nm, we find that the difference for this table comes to 242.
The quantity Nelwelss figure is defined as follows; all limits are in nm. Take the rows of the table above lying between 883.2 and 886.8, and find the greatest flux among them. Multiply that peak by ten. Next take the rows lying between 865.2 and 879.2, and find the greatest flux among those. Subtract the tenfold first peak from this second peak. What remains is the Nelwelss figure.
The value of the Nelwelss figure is -795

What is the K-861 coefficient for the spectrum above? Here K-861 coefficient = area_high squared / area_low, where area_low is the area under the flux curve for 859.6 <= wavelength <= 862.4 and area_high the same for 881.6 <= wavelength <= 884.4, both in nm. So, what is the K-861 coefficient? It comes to 250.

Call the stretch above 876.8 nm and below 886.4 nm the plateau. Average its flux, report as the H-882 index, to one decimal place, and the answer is 85.6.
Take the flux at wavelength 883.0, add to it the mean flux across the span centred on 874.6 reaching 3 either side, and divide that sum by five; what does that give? 34.6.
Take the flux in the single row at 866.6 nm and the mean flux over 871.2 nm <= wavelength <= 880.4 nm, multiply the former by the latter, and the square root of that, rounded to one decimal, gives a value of 78.0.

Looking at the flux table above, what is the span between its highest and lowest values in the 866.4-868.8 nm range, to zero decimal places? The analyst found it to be 12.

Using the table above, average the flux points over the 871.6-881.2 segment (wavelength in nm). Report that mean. 84.4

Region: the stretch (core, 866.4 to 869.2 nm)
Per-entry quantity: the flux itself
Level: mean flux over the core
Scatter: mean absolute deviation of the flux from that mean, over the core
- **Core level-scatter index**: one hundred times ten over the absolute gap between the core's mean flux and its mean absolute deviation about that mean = 13.2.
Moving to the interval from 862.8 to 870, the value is 12.9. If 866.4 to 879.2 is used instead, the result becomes 12.3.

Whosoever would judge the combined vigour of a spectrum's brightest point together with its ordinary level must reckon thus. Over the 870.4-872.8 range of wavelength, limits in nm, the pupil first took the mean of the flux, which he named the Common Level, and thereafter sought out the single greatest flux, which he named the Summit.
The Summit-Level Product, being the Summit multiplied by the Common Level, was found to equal 7041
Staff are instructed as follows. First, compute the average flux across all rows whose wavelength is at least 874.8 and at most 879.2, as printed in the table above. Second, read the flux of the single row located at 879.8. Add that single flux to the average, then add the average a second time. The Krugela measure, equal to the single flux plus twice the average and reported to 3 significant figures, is 257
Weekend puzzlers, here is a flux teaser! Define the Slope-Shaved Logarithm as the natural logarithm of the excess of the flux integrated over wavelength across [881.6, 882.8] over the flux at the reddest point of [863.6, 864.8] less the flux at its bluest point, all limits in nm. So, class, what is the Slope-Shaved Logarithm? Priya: 4.65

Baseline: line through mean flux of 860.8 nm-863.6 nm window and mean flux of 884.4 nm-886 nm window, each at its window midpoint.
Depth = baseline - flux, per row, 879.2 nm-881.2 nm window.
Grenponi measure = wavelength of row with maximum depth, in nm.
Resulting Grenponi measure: 881.0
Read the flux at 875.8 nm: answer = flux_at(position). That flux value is 85.57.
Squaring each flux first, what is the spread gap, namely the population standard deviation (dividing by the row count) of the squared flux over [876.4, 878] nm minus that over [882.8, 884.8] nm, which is 194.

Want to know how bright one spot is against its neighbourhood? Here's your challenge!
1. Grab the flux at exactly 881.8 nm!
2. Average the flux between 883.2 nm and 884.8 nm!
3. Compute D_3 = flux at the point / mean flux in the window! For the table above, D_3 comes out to 1.02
